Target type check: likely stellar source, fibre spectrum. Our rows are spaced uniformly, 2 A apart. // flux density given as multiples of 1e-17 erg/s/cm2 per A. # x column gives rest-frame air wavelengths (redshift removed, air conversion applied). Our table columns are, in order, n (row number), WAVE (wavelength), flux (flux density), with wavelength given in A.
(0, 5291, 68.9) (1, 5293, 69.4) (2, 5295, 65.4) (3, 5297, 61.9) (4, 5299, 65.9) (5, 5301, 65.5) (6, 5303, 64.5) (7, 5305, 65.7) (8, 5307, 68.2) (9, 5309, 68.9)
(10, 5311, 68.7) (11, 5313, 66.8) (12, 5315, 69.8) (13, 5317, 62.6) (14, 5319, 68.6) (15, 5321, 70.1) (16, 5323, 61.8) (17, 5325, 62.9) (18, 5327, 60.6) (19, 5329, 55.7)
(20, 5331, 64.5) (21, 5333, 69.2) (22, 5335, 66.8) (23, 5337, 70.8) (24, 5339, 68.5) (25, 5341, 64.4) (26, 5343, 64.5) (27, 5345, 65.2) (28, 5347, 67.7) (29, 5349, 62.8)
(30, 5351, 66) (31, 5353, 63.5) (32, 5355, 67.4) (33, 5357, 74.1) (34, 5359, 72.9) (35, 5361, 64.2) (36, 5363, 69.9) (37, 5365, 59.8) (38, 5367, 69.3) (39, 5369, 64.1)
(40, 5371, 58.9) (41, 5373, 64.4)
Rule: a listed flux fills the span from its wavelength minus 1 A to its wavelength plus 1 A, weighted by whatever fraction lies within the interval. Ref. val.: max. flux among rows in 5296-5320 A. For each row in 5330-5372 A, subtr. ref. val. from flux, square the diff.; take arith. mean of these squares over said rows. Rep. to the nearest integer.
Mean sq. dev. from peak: 26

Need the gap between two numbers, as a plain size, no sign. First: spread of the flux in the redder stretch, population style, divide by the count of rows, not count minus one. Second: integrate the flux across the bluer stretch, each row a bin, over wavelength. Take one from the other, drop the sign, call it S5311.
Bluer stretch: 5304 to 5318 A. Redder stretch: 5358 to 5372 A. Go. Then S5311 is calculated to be 936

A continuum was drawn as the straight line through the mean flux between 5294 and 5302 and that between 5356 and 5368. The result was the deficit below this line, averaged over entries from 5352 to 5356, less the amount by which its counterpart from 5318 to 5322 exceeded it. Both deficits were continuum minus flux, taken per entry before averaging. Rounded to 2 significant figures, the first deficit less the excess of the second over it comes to 8.3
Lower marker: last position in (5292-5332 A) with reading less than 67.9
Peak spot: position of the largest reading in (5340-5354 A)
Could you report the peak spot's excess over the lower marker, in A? 16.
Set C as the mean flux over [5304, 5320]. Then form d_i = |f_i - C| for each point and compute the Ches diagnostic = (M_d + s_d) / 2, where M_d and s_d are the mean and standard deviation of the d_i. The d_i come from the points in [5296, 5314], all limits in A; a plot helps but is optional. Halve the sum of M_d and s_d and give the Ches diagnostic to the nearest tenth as 1.7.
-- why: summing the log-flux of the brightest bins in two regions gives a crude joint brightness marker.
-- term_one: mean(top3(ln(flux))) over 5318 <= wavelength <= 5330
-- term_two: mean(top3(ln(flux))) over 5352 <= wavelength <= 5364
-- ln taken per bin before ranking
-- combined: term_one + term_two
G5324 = 8.49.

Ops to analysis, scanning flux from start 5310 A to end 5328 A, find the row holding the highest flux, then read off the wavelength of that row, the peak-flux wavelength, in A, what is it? 5321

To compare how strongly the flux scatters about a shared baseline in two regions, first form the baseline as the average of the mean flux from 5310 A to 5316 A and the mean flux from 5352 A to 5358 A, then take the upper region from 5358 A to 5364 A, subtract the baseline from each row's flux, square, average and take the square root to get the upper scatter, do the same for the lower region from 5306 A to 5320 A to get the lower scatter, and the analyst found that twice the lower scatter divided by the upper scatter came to 1.3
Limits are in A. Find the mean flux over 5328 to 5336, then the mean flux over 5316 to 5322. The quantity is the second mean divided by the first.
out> 1.05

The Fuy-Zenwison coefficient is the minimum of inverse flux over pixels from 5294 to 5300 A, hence 0.0152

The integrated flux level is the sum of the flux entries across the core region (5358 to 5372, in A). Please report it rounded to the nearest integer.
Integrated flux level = 459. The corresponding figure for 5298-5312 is 467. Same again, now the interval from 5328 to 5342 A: 460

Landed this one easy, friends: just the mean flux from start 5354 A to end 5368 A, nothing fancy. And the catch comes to 68.2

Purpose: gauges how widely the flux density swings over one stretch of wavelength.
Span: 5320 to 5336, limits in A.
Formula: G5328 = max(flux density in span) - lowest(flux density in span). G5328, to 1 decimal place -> 14.4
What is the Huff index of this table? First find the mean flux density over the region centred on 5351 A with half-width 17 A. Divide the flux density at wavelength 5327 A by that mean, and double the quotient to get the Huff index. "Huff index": 1.81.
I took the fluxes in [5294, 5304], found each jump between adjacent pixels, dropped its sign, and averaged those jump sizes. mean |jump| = 2.2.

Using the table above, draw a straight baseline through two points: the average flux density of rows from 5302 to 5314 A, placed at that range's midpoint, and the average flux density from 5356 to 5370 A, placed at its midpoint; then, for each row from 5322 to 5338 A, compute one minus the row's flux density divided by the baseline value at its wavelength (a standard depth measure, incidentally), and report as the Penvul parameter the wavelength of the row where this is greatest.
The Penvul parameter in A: 5329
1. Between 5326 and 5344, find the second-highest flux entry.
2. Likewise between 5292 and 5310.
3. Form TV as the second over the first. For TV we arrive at 1.00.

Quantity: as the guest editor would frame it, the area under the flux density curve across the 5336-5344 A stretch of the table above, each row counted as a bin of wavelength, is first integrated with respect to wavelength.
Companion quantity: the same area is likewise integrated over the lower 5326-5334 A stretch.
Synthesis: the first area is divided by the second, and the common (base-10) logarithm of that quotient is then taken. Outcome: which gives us 0.031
